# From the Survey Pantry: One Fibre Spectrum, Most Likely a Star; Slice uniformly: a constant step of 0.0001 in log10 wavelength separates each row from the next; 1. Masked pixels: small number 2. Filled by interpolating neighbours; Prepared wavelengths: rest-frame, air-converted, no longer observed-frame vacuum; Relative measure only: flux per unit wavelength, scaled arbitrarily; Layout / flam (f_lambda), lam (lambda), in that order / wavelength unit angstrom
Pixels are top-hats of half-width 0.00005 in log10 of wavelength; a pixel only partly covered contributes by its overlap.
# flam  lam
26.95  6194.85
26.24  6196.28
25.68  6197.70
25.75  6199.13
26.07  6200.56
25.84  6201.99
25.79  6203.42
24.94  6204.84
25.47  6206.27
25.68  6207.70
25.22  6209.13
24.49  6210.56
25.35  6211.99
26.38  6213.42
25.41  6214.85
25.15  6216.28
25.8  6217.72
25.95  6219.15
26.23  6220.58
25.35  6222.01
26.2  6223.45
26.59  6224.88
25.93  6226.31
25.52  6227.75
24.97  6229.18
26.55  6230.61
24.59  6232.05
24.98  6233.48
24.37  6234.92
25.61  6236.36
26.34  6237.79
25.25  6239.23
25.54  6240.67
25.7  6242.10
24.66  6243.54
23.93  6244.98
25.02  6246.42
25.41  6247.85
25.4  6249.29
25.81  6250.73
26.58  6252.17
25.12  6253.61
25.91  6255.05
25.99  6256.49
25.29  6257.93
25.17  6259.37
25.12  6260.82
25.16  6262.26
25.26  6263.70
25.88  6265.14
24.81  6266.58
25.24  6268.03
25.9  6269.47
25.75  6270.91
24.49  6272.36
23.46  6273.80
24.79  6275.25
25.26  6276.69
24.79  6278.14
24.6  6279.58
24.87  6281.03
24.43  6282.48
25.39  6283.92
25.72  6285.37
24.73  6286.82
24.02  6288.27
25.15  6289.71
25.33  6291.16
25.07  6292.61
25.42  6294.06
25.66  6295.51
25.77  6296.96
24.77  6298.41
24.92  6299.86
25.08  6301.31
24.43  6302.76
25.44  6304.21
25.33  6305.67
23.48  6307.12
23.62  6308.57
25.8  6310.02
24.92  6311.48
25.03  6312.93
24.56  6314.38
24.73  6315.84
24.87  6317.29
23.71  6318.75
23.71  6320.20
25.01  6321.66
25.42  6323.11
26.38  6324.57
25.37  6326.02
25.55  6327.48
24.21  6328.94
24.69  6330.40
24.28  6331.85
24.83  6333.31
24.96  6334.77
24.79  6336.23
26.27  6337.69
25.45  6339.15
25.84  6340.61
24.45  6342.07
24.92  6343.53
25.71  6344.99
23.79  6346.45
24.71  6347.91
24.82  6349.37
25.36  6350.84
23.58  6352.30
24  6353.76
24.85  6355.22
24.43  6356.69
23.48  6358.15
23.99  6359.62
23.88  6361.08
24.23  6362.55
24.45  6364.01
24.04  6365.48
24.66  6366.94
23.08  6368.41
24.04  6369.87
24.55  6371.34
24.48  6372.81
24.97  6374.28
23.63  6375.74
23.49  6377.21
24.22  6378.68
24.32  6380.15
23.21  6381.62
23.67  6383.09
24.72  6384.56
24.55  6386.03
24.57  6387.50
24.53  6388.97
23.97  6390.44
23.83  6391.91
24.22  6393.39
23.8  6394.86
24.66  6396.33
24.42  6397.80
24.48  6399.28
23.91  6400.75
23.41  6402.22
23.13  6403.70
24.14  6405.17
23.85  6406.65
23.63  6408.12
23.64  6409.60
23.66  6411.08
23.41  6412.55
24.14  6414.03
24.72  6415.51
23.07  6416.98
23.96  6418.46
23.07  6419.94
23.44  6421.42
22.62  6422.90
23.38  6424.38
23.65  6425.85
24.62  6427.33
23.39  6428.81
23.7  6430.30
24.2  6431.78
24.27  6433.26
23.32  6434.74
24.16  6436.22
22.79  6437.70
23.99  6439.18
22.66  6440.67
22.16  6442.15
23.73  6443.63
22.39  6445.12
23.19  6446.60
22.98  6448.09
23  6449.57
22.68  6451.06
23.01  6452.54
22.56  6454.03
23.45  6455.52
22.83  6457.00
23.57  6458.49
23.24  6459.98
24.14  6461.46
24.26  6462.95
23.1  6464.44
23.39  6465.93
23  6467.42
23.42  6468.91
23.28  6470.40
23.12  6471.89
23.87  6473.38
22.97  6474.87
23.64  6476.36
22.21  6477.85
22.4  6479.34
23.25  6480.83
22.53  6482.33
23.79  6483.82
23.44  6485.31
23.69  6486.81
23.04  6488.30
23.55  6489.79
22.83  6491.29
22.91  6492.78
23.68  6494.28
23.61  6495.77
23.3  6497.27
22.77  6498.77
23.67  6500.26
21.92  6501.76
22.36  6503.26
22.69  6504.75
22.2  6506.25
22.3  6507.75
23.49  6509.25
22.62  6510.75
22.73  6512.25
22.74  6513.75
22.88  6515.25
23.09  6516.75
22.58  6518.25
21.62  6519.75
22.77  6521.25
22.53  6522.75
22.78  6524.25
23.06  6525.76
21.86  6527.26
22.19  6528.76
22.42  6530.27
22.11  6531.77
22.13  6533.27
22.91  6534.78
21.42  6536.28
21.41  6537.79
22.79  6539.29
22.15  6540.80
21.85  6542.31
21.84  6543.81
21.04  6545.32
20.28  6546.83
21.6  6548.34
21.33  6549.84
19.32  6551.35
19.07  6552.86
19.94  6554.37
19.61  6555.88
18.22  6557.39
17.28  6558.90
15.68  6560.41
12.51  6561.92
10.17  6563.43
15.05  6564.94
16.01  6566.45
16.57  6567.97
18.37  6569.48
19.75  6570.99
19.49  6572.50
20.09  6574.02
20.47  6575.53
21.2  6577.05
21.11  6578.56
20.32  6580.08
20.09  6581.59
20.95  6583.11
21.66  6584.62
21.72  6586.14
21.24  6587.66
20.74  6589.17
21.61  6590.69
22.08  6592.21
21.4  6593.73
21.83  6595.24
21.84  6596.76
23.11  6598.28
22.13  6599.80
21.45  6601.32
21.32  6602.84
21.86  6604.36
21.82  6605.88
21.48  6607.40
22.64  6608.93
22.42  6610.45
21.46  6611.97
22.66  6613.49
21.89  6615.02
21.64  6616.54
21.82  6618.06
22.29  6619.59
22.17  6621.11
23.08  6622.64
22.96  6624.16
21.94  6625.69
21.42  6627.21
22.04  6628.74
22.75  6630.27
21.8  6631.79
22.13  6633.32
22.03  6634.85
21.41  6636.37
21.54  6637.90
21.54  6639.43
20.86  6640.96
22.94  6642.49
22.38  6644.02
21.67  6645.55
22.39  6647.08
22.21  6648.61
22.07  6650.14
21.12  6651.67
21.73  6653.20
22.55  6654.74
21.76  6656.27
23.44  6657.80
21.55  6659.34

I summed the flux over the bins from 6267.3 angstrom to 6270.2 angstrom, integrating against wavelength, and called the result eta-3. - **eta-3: 74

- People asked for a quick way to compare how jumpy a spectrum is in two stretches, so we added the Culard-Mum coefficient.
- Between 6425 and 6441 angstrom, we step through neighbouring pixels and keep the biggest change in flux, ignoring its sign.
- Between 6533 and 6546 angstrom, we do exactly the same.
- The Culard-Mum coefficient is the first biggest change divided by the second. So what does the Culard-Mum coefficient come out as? 0.92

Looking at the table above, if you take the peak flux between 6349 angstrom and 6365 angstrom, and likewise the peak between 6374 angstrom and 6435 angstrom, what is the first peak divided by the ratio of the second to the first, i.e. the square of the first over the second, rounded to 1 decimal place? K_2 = 25.8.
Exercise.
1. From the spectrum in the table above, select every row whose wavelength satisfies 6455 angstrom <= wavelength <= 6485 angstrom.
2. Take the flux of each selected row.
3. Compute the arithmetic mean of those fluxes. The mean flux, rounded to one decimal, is 23.3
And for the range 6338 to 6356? 24.8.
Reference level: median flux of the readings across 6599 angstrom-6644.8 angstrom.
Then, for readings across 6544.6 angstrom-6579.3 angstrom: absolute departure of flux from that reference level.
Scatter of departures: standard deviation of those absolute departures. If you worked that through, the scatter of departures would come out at 2.9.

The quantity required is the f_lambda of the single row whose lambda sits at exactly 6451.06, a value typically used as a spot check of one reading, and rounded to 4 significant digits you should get 22.68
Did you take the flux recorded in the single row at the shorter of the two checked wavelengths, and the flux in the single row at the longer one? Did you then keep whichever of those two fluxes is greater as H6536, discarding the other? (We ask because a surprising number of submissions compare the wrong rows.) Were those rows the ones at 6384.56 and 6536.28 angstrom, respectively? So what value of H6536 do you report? 24.7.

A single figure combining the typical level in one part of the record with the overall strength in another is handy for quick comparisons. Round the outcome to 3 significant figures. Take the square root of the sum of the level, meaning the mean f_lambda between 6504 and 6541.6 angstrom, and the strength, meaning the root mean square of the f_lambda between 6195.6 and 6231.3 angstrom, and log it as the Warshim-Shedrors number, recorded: 6.94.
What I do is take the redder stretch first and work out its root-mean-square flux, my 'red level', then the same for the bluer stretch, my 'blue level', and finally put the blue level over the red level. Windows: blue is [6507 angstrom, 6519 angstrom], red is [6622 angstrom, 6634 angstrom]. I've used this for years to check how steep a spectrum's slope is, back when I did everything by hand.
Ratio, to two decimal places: 1.02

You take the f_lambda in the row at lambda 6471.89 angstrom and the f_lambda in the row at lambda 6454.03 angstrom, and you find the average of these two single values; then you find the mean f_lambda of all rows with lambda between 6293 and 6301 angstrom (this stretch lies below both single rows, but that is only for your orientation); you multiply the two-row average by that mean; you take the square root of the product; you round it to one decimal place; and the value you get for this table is 24.0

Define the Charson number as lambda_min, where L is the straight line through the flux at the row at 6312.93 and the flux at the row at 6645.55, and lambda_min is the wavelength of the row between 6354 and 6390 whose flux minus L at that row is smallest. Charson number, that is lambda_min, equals 6368.41 angstrom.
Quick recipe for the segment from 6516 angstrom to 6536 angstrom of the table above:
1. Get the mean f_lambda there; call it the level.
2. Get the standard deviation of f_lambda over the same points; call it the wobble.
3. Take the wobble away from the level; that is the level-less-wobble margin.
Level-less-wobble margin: 22.0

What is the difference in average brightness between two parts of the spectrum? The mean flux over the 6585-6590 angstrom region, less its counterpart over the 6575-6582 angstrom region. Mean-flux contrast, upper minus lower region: 0.6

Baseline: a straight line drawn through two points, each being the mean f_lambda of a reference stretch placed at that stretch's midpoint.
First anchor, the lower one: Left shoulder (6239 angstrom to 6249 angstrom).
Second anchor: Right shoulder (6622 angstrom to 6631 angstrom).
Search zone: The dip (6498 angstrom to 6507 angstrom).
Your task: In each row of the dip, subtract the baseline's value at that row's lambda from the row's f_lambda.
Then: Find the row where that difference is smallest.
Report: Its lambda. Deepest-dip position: 6501.76 angstrom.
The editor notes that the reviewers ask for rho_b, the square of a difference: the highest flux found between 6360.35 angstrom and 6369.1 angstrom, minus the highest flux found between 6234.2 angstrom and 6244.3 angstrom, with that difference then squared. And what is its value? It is 2.82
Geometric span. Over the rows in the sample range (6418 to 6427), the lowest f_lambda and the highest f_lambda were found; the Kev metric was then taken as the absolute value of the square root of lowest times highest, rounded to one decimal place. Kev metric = 23.3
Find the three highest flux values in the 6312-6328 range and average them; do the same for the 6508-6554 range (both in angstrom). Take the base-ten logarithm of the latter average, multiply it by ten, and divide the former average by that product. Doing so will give 1.89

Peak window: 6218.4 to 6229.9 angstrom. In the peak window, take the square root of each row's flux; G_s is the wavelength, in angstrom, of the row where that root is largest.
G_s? 6224.88 angstrom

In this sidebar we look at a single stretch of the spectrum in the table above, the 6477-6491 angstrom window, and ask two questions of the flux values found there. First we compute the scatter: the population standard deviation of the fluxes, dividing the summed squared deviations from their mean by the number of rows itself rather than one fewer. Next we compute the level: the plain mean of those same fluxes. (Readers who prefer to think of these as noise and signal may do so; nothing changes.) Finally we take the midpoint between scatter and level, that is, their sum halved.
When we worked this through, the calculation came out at 11.83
